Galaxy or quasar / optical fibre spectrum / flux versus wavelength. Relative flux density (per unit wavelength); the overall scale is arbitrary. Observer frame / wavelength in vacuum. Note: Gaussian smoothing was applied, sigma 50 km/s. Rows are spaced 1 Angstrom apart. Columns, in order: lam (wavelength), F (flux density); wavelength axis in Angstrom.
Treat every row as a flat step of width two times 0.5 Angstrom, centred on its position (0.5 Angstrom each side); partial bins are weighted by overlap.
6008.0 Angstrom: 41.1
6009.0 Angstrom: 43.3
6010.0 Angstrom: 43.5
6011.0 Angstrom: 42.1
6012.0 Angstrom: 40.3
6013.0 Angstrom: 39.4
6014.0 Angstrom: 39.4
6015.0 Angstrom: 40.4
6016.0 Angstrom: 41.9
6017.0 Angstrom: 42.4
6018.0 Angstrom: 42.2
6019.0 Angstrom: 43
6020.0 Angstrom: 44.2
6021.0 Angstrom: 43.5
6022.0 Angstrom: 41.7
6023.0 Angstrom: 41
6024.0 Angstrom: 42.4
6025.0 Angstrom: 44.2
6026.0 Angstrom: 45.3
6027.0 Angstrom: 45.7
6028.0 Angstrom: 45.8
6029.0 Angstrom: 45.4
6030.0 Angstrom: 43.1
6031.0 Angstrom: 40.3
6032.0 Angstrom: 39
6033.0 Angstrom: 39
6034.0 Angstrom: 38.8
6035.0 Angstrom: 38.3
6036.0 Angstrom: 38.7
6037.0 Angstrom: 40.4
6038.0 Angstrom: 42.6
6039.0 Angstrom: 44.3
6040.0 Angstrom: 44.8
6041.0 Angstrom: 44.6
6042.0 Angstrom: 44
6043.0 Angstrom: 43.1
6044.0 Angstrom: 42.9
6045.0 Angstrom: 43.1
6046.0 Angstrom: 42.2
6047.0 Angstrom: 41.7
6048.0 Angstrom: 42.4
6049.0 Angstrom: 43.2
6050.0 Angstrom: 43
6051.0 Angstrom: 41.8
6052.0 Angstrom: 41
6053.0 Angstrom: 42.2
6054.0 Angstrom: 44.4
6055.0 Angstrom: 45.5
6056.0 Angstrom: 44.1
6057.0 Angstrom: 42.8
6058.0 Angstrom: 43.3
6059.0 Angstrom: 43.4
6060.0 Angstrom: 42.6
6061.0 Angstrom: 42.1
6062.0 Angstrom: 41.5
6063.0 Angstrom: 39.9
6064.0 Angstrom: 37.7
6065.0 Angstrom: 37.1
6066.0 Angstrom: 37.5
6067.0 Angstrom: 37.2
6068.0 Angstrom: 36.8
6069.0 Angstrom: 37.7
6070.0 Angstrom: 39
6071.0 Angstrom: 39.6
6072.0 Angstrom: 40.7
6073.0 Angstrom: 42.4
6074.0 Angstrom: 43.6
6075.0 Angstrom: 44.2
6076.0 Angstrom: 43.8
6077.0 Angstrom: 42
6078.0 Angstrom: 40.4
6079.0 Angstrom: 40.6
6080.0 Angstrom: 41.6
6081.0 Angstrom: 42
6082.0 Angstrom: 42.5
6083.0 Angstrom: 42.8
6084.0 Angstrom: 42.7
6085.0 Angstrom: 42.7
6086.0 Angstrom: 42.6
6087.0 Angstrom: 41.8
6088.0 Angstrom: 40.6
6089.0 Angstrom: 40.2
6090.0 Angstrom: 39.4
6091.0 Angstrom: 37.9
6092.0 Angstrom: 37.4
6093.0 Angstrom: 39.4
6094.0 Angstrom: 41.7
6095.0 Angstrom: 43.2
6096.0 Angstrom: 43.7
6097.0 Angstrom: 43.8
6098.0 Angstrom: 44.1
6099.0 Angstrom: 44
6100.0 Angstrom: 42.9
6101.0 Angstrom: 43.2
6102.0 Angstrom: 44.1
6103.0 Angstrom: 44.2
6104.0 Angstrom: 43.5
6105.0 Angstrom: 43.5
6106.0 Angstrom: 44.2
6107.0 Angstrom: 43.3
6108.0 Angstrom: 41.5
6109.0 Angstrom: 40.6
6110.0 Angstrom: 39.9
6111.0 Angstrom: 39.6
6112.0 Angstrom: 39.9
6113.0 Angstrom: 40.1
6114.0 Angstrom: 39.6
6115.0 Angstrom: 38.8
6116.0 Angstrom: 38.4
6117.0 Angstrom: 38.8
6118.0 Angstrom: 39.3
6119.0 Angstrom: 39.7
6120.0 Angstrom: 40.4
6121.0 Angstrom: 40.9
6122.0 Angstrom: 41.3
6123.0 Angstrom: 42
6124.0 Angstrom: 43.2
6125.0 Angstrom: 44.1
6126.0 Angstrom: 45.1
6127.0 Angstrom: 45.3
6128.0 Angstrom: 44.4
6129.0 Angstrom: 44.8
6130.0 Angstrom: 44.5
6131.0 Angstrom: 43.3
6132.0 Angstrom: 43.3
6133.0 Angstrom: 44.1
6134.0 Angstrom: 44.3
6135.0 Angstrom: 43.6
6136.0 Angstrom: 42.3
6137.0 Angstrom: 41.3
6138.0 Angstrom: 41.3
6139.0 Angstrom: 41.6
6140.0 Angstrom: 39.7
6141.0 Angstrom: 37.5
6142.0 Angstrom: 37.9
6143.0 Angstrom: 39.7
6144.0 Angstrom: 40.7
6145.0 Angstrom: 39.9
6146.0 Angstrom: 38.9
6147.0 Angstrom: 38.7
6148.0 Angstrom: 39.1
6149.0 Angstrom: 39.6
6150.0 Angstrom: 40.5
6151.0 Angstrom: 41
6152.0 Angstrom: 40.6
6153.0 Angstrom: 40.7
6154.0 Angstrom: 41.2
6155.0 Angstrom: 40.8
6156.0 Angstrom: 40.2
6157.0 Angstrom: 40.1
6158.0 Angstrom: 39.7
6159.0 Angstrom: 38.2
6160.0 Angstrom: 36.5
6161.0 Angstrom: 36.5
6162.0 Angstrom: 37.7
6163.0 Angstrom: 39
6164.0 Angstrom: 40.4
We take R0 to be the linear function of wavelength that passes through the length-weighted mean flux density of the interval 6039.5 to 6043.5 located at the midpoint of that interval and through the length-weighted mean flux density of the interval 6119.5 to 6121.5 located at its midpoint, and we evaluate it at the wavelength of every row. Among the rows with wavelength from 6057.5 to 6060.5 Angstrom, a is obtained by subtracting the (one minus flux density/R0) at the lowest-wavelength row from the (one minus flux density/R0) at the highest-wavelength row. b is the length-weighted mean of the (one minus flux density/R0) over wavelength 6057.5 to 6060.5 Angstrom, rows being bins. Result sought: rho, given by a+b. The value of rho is 0.020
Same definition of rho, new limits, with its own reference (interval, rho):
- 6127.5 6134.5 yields -0.102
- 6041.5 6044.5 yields 0.039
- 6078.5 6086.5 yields -0.051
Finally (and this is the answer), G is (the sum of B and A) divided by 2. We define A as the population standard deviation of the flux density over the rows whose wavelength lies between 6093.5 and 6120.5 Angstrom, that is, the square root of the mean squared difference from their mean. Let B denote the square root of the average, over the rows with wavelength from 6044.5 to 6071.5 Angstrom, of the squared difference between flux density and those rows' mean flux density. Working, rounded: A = 2.03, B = 2.48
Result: 2.25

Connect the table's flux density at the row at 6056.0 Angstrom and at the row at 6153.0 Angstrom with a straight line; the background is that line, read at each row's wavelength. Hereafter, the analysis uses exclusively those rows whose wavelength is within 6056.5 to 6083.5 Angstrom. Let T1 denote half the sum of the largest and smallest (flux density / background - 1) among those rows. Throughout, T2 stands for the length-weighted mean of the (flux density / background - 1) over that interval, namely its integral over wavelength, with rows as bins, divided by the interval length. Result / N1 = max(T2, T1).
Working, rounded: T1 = -0.07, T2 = -0.06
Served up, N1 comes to -0.06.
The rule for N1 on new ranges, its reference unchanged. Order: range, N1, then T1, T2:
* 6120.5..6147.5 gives 0.01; 0.00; 0.01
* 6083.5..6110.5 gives -0.01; -0.04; -0.01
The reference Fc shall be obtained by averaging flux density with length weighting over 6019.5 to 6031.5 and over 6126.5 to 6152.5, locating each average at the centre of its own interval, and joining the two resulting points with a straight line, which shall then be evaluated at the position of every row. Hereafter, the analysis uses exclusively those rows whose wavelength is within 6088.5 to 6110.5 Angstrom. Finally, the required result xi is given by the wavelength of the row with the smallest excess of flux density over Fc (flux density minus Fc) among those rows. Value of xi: 6092.0 Angstrom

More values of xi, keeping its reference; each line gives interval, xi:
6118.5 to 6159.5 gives 6141.0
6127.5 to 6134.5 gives 6131.0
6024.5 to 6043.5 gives 6035.0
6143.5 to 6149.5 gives 6147.0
